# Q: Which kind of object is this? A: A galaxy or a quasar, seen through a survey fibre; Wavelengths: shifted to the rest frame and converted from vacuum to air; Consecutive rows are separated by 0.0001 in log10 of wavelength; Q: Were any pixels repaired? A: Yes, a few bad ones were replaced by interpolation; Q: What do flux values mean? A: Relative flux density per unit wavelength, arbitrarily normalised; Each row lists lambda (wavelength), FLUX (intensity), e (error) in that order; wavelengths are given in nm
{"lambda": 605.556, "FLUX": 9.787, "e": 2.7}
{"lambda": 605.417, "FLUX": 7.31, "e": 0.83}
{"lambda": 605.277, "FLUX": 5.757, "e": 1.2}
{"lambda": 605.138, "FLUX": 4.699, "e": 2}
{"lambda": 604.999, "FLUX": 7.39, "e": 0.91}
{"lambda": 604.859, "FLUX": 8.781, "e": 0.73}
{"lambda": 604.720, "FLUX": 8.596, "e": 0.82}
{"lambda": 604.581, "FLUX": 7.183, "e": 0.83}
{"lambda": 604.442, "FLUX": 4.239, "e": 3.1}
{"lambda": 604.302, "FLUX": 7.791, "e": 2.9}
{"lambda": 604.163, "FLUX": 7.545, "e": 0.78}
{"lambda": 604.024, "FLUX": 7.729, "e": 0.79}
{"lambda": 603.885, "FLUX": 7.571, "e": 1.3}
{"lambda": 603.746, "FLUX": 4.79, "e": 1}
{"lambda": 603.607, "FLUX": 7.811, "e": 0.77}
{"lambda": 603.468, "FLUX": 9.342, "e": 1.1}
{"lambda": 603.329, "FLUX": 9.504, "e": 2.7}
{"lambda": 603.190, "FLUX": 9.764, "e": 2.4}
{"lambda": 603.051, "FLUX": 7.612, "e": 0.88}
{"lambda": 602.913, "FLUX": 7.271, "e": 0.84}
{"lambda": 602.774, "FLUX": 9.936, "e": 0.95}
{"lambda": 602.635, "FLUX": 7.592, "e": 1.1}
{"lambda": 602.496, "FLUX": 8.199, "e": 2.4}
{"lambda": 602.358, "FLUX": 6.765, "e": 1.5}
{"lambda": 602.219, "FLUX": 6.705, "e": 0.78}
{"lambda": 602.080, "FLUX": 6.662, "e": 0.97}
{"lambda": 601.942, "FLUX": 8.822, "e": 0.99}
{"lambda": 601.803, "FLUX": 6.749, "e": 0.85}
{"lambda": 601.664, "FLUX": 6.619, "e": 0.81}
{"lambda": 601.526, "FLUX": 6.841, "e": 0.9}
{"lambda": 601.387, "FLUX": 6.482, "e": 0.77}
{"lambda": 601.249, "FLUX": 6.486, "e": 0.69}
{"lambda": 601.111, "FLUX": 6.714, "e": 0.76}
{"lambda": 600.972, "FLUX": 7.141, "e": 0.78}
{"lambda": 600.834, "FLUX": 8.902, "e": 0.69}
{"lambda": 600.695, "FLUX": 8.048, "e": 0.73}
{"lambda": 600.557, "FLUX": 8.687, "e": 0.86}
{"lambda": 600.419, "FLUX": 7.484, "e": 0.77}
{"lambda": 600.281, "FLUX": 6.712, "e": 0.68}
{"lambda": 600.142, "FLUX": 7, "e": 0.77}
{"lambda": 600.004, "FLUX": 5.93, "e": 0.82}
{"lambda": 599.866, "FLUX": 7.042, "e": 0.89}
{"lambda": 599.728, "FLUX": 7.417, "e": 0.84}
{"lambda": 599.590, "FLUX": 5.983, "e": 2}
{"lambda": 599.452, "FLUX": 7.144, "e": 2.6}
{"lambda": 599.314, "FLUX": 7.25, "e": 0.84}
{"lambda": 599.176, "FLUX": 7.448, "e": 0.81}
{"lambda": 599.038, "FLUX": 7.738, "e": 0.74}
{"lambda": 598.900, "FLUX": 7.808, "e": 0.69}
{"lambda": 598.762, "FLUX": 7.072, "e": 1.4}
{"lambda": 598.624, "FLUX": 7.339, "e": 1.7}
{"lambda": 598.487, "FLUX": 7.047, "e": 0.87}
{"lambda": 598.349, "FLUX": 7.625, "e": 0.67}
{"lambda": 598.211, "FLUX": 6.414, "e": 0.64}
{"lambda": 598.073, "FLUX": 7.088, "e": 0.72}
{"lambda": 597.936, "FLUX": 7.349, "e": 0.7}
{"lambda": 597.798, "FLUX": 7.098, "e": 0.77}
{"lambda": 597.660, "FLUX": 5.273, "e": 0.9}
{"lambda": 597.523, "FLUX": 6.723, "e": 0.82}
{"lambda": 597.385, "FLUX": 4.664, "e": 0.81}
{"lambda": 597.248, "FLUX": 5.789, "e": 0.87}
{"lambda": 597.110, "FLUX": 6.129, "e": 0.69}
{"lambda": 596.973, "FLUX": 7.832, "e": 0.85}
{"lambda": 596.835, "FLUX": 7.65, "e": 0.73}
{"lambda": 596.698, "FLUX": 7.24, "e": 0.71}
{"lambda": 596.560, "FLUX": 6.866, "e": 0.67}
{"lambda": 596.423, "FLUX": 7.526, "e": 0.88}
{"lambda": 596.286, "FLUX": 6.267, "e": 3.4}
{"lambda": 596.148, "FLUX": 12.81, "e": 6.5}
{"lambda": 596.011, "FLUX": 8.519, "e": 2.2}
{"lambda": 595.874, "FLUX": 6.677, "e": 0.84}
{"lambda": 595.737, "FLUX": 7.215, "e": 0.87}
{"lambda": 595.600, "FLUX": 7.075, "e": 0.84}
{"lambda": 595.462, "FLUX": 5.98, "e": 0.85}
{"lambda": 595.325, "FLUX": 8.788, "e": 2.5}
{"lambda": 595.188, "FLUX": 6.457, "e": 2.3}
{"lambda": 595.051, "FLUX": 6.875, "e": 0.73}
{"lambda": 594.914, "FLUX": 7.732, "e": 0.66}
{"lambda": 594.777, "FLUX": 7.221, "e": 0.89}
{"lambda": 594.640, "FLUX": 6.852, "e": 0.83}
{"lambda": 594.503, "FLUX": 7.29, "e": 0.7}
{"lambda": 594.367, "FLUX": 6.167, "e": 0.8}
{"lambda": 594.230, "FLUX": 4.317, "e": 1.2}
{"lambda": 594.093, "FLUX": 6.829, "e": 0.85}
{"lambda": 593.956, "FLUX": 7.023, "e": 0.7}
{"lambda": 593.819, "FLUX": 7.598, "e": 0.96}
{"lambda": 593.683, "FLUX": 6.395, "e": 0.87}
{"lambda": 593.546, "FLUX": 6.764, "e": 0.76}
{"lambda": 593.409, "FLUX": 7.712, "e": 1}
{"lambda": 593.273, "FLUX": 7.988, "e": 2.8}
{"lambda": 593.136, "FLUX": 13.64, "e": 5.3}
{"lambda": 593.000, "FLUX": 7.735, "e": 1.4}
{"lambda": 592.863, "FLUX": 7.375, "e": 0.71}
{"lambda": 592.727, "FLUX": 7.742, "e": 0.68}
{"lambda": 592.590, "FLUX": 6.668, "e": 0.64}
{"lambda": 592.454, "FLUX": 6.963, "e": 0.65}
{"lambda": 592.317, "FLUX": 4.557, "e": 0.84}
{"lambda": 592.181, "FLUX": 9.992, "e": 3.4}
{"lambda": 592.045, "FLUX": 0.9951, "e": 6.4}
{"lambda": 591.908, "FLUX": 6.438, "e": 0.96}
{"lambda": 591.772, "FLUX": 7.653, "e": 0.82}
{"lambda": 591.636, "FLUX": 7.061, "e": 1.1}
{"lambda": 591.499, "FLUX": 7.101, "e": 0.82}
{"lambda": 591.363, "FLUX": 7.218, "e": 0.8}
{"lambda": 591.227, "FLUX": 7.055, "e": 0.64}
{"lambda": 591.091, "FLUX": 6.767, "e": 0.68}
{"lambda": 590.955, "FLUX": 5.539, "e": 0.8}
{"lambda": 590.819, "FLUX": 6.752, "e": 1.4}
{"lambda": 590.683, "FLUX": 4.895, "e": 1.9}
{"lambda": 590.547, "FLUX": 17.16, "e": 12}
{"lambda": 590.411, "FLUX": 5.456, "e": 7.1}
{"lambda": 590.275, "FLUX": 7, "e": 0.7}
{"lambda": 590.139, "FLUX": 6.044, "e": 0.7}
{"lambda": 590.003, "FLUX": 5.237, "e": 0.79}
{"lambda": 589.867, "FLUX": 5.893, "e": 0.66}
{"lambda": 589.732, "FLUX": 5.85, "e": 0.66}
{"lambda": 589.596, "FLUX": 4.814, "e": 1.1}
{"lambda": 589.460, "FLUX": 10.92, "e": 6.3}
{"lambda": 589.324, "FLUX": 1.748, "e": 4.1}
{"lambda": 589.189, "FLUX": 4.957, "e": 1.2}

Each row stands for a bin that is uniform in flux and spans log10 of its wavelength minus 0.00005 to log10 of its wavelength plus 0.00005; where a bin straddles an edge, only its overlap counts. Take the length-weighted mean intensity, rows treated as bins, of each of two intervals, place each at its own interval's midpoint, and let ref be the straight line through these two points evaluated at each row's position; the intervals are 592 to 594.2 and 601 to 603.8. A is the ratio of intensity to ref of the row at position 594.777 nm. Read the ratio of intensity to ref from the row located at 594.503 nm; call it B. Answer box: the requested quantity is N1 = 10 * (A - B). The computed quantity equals -0.1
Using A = 0.99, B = 1.00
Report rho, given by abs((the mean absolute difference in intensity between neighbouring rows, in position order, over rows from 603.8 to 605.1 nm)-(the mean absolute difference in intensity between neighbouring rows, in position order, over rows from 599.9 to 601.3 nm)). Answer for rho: 0.5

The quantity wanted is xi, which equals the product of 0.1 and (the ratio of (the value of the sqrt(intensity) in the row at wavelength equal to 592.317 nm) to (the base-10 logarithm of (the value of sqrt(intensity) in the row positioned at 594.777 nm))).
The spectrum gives 0.50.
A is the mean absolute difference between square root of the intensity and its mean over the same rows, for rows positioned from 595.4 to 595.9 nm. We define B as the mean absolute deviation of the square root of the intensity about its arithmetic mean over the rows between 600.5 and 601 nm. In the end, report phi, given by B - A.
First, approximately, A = 0.08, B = 0.11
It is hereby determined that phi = 0.03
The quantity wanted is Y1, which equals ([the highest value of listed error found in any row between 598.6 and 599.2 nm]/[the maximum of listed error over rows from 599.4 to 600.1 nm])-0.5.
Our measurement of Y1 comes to 0.15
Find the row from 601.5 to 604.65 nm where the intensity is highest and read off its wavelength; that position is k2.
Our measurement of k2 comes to 602.774 nm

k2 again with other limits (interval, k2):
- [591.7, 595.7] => 593.136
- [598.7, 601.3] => 600.834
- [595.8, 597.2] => 596.148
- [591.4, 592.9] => 592.181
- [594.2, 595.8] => 595.325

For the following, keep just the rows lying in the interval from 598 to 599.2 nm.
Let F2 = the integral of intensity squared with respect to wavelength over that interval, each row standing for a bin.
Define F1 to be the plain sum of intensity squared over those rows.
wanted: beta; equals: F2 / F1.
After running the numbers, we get 0.133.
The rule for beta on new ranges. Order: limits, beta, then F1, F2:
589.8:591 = 0.135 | 572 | 77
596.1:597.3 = 0.130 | 551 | 72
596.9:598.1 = 0.133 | 382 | 51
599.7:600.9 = 0.133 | 509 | 68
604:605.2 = 0.133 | 475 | 63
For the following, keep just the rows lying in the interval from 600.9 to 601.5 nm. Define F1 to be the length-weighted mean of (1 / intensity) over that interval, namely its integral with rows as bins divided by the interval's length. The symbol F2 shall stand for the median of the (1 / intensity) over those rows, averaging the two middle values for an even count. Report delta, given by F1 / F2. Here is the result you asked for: 0.98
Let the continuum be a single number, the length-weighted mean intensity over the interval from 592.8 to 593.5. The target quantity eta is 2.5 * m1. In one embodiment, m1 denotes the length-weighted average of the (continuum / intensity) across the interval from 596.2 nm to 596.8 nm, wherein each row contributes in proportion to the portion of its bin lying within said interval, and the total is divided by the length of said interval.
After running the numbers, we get 3.12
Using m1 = 1.25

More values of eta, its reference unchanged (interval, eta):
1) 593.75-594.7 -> 3.47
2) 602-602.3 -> 3.27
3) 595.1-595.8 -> 3.16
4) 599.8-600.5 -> 3.24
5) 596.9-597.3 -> 3.39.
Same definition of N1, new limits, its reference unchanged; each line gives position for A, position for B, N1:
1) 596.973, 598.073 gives 1.1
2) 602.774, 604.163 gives 3.2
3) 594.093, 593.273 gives -1.6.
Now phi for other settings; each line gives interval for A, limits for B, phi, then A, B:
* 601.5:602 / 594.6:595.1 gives -0.08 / 0.14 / 0.06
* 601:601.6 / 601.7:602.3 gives 0.11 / 0.03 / 0.14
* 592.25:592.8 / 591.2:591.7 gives -0.19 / 0.20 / 0.01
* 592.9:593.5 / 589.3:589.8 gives 0.21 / 0.34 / 0.55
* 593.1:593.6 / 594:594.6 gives -0.16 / 0.36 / 0.20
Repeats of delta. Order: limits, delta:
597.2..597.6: 1.04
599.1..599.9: 1.03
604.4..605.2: 1.13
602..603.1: 0.99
